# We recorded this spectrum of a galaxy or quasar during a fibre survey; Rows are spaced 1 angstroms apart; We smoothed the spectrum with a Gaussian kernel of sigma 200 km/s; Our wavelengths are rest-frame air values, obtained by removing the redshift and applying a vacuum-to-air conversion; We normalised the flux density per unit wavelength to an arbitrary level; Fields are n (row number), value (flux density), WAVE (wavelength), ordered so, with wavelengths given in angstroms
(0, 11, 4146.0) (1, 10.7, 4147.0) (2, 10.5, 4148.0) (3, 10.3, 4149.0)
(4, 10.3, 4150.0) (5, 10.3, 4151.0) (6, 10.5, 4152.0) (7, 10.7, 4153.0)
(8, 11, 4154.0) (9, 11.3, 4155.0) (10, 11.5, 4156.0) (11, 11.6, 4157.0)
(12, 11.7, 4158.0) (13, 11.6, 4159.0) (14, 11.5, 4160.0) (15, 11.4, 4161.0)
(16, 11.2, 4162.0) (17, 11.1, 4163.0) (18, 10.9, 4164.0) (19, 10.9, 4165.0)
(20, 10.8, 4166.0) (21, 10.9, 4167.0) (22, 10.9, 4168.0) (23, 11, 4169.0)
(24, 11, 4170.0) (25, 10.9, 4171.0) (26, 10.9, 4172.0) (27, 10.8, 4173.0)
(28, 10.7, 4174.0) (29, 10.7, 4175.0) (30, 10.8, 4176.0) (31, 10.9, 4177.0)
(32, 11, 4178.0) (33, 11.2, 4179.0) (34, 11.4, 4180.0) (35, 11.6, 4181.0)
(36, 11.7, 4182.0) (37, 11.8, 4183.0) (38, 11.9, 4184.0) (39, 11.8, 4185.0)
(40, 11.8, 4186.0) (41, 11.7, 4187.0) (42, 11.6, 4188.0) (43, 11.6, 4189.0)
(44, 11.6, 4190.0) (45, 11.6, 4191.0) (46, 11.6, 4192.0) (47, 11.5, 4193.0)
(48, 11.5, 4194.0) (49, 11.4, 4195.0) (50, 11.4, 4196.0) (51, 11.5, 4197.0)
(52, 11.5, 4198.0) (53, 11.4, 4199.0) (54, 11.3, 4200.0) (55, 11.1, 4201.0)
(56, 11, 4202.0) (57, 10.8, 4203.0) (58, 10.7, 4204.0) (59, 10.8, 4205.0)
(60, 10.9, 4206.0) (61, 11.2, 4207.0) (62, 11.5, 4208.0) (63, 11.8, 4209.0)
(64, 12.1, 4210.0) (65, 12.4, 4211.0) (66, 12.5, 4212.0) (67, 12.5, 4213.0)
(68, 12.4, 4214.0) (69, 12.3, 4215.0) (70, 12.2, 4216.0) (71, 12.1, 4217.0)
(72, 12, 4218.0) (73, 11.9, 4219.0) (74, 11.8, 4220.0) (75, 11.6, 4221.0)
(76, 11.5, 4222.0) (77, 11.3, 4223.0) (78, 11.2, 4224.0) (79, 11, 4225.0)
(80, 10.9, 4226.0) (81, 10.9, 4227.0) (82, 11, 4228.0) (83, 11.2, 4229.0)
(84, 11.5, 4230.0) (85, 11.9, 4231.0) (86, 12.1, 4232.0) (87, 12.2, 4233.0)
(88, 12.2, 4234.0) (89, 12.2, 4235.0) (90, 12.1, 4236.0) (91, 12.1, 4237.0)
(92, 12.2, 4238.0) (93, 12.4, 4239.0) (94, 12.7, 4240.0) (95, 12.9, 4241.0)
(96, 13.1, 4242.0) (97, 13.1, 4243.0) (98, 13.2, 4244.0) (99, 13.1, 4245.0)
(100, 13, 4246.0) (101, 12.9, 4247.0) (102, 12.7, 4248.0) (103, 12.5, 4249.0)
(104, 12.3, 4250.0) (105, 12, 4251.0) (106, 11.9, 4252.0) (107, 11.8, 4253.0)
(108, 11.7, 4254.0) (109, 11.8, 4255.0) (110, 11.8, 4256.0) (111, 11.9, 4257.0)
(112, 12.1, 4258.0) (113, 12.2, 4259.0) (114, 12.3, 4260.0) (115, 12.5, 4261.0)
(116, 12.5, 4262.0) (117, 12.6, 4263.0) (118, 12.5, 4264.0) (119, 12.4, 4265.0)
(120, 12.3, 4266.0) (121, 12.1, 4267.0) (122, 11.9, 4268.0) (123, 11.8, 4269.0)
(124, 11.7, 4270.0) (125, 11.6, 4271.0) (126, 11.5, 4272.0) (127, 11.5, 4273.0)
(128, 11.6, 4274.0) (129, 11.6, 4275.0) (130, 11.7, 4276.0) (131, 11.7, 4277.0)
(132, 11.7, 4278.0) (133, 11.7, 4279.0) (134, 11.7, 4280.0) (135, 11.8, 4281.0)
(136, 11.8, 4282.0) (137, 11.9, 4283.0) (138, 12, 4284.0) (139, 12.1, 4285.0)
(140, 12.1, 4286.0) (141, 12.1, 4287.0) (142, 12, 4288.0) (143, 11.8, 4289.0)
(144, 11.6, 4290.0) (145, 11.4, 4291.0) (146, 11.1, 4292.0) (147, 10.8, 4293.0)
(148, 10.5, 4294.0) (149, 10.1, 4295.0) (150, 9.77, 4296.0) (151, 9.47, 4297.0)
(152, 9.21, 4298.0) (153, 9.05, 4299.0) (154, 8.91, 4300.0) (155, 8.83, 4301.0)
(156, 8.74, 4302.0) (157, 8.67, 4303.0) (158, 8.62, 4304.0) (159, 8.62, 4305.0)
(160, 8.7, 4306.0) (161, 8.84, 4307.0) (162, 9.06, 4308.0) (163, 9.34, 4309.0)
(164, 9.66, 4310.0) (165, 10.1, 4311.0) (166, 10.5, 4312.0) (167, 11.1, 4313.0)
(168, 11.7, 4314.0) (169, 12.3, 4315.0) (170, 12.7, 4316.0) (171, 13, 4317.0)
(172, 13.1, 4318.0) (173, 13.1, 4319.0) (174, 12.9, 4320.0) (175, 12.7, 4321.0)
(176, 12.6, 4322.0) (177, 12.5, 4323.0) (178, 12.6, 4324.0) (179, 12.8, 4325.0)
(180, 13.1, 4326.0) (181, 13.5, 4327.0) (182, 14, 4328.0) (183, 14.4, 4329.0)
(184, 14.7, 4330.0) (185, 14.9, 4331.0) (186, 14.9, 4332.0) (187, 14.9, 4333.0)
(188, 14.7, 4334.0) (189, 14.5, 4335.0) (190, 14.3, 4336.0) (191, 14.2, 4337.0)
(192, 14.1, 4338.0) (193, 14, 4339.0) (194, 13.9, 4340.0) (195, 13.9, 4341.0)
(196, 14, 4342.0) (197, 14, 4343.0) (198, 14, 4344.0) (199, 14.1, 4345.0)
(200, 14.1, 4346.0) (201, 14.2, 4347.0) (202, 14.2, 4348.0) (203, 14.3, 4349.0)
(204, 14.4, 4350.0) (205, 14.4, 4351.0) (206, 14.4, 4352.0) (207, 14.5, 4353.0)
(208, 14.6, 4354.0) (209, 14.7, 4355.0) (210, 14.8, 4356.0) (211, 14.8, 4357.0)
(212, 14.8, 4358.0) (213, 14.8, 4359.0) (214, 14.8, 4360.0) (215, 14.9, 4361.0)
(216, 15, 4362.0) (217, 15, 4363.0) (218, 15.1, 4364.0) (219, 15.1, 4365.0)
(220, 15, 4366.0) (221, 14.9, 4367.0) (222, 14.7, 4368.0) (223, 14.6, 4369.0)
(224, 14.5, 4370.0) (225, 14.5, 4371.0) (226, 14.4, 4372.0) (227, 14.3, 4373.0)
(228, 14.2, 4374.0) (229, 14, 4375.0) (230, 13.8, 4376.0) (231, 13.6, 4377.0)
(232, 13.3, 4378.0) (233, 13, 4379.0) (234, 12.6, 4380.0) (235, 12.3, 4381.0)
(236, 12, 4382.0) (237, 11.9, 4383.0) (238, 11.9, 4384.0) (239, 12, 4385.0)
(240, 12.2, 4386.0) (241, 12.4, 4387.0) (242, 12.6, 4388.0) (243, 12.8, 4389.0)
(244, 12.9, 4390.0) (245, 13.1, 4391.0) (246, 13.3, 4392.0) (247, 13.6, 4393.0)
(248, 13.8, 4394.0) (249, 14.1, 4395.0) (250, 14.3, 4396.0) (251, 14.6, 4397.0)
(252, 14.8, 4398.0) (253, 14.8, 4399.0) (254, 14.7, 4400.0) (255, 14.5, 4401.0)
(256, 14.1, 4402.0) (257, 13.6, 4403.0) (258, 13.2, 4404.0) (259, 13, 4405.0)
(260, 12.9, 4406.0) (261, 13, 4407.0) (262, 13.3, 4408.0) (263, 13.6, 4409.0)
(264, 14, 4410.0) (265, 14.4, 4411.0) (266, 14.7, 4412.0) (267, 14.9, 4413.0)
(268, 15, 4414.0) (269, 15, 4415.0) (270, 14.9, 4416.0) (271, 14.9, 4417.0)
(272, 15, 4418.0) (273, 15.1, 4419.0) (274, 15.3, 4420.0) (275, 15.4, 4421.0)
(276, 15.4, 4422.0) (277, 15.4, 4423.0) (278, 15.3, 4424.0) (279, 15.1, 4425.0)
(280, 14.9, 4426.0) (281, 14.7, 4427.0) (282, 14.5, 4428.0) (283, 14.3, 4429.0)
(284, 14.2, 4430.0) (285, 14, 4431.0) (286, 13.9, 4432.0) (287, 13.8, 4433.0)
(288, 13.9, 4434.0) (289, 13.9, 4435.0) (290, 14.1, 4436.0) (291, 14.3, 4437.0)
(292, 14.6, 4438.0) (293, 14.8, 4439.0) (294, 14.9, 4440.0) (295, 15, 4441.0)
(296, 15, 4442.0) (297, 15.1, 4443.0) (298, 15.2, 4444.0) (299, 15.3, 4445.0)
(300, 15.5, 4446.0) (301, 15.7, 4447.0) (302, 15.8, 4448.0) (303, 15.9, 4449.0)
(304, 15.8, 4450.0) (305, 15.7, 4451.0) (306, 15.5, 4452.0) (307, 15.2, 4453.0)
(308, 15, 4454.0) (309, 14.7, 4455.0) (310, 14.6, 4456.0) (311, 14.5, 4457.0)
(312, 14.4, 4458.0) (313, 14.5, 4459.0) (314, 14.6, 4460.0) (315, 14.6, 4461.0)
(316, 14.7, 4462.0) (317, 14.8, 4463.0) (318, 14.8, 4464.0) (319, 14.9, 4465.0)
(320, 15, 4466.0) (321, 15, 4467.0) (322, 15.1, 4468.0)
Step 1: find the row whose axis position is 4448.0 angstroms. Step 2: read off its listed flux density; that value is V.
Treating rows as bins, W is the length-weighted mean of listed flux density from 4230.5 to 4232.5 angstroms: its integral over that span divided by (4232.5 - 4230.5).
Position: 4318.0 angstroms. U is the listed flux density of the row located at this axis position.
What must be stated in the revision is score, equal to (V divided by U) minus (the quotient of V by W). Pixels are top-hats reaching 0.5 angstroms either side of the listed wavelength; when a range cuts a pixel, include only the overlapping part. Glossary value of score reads -0.1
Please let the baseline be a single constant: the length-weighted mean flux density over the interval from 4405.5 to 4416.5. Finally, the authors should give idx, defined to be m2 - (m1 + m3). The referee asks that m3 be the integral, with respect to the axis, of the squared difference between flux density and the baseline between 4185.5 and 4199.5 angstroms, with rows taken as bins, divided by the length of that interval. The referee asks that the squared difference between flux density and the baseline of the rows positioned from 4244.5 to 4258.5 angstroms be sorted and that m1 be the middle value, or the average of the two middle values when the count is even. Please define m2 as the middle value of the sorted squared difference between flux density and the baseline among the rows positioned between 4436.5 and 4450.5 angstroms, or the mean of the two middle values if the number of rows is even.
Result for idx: -10.2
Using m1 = 4.4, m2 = 1.0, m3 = 6.8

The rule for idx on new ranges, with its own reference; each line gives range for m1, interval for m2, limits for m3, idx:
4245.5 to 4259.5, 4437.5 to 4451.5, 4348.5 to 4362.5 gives -3.5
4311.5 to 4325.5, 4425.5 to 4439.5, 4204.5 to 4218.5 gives -7.6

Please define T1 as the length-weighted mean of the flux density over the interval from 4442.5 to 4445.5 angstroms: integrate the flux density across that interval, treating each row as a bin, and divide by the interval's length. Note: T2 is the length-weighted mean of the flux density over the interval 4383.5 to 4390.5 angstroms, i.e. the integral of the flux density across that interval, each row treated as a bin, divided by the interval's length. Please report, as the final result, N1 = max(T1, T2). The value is 15.2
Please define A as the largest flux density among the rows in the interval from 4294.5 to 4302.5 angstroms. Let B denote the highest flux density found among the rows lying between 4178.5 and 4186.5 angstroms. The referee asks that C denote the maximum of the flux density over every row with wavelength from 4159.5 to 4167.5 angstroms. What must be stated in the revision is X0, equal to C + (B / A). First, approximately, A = 10.1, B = 11.9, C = 11.5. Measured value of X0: 12.7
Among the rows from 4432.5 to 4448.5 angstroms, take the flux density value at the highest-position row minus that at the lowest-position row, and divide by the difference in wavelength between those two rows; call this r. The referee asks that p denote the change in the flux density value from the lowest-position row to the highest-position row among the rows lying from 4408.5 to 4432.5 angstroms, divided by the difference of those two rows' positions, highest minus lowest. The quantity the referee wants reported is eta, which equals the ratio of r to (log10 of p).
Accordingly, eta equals -0.07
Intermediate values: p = 0.013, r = 0.13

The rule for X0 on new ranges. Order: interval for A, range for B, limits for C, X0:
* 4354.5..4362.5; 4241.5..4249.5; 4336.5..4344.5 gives 15.1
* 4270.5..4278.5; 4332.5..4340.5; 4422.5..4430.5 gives 16.7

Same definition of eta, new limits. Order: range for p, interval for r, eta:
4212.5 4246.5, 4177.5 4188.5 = -0.03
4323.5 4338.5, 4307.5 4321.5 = -0.29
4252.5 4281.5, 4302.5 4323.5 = 0.00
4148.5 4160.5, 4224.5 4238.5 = -0.10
